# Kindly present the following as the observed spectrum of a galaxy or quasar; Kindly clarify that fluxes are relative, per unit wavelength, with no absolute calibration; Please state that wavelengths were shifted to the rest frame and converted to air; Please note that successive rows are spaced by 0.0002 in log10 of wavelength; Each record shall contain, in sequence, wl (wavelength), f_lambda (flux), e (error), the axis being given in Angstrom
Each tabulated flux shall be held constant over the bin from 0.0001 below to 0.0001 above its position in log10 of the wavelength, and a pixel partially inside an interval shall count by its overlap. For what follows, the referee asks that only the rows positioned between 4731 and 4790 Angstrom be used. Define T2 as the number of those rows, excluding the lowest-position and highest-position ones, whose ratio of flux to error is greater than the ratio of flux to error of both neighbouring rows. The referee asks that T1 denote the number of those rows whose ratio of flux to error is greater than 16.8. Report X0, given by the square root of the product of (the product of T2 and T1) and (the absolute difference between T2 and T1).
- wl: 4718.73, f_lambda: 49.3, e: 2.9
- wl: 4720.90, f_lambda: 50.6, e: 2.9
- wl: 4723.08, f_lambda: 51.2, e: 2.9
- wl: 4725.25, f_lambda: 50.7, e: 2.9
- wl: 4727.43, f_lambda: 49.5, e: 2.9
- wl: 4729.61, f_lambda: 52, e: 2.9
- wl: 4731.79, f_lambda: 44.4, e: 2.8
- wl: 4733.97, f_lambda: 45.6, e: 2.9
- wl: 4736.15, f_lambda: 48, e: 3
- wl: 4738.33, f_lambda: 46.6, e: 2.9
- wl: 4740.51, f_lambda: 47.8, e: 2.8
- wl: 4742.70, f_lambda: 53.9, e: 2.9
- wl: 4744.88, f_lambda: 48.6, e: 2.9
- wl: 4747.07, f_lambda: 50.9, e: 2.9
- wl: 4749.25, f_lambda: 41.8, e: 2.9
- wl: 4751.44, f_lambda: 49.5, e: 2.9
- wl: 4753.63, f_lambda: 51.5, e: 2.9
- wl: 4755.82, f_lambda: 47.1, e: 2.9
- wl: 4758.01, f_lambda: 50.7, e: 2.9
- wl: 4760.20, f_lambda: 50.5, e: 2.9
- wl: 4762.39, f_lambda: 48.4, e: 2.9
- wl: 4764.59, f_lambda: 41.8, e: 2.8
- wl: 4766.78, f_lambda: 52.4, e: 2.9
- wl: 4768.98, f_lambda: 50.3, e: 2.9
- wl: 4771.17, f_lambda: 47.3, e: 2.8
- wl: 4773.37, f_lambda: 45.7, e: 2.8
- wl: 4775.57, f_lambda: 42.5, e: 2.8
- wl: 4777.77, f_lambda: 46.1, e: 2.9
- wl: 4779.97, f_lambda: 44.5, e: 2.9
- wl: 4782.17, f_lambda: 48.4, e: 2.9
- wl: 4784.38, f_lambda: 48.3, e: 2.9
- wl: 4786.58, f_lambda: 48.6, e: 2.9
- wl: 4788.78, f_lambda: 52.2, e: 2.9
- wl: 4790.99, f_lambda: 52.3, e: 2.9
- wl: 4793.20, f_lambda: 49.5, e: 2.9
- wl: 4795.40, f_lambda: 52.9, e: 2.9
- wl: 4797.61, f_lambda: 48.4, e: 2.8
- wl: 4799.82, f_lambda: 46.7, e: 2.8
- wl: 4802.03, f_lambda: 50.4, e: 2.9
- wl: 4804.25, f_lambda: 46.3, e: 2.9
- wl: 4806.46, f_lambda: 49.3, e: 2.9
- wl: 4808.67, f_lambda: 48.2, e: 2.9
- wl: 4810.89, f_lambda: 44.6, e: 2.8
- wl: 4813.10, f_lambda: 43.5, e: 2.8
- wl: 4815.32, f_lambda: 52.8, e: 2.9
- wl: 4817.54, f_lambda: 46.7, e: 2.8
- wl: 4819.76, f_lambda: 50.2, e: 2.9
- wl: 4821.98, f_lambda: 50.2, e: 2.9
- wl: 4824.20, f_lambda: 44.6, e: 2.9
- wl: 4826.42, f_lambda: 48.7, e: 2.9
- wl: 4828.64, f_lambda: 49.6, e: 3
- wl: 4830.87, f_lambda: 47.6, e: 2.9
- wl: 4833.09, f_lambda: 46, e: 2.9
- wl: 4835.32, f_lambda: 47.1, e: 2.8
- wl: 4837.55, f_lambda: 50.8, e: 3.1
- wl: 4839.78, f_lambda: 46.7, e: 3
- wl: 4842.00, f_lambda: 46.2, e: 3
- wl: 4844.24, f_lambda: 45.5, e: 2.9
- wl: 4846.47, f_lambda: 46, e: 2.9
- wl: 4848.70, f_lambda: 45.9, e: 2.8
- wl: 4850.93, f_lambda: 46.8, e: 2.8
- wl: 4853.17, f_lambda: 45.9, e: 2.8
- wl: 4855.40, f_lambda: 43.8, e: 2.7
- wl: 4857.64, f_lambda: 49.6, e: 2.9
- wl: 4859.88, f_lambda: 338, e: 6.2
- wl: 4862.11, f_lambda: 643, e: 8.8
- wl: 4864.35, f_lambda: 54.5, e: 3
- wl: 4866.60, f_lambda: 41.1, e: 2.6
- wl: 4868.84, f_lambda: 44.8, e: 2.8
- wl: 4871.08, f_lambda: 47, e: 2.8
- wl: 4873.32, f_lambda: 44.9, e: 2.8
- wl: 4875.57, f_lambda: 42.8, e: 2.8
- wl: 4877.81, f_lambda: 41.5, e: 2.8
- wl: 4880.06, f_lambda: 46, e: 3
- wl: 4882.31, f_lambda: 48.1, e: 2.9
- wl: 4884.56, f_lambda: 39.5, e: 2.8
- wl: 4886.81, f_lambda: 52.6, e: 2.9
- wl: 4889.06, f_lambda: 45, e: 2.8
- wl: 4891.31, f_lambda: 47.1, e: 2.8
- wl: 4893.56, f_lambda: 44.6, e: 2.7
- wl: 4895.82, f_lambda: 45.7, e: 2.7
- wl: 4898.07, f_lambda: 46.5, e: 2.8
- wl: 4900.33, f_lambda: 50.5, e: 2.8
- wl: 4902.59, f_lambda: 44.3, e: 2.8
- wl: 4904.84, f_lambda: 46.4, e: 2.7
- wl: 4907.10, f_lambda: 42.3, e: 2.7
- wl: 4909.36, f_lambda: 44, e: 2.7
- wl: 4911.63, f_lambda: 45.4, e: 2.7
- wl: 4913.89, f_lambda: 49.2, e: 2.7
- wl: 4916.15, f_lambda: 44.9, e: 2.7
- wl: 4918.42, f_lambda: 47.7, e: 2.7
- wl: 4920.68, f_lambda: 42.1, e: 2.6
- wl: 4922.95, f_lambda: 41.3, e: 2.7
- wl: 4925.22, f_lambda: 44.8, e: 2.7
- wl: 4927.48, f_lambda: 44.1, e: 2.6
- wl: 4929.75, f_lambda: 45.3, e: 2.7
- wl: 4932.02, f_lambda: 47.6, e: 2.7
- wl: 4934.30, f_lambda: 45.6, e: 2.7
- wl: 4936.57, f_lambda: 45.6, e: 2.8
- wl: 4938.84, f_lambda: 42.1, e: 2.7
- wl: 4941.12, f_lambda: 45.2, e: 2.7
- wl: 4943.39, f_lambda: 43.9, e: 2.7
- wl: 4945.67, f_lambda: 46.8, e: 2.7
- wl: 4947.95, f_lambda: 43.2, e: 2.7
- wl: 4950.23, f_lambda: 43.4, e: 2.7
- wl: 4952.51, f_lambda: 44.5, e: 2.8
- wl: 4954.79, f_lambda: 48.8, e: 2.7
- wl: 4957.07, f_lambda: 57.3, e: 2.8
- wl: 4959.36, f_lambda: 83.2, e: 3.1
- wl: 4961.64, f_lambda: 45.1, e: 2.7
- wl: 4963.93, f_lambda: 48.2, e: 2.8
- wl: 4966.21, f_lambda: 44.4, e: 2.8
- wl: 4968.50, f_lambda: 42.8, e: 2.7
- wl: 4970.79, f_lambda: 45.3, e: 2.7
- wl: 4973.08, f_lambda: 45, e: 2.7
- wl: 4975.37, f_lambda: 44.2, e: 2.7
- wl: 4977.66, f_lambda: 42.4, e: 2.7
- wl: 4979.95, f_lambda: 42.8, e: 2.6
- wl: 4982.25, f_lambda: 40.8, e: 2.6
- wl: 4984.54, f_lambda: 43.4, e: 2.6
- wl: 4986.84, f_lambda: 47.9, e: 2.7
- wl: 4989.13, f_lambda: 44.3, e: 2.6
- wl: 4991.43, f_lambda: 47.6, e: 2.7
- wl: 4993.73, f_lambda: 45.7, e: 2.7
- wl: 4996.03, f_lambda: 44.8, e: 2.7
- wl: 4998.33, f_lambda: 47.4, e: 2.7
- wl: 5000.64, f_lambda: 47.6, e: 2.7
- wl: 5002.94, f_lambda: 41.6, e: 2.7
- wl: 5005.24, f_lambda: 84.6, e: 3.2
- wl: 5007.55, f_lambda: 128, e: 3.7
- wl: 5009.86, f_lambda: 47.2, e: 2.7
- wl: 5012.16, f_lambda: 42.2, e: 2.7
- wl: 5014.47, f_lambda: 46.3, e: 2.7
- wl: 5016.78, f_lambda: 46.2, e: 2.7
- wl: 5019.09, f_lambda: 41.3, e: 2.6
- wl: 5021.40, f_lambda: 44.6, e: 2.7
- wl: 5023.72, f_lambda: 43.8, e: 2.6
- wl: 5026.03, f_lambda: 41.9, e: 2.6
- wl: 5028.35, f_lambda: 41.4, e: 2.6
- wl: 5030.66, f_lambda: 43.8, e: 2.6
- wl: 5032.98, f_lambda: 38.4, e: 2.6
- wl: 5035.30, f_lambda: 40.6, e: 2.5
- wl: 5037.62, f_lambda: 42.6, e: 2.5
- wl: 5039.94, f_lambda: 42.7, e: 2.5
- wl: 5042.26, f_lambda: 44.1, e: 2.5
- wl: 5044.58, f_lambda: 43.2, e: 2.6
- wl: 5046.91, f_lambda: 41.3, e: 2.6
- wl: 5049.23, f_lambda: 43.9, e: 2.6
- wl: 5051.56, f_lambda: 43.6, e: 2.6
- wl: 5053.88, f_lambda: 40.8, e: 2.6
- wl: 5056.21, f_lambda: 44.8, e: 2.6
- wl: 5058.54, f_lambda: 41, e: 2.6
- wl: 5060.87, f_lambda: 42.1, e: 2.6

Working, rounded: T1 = 11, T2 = 7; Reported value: 17.5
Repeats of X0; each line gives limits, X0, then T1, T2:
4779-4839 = 16.2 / 11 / 8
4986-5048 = 31.7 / 16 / 7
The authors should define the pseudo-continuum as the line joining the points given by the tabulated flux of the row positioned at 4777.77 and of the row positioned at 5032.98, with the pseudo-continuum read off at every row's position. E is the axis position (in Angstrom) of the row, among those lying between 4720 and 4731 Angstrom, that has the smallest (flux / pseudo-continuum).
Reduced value 4727.43 Angstrom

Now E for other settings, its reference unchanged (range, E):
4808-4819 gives 4813.10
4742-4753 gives 4749.25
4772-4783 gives 4775.57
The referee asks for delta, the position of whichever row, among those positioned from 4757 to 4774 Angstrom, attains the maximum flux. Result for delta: 4766.78 Angstrom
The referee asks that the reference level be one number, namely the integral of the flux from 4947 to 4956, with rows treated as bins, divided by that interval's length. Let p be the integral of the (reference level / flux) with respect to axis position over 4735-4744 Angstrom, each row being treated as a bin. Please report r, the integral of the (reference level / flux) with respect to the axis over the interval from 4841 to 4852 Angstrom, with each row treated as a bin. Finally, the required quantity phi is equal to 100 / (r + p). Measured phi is 5.2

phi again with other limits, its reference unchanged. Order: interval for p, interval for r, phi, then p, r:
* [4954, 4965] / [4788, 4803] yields 4.4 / 9.2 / 13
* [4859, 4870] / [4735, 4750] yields 4.7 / 7.0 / 14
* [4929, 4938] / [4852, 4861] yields 6.4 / 8.8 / 7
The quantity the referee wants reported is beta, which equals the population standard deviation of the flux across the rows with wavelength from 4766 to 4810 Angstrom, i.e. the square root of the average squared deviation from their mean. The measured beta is 2.7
